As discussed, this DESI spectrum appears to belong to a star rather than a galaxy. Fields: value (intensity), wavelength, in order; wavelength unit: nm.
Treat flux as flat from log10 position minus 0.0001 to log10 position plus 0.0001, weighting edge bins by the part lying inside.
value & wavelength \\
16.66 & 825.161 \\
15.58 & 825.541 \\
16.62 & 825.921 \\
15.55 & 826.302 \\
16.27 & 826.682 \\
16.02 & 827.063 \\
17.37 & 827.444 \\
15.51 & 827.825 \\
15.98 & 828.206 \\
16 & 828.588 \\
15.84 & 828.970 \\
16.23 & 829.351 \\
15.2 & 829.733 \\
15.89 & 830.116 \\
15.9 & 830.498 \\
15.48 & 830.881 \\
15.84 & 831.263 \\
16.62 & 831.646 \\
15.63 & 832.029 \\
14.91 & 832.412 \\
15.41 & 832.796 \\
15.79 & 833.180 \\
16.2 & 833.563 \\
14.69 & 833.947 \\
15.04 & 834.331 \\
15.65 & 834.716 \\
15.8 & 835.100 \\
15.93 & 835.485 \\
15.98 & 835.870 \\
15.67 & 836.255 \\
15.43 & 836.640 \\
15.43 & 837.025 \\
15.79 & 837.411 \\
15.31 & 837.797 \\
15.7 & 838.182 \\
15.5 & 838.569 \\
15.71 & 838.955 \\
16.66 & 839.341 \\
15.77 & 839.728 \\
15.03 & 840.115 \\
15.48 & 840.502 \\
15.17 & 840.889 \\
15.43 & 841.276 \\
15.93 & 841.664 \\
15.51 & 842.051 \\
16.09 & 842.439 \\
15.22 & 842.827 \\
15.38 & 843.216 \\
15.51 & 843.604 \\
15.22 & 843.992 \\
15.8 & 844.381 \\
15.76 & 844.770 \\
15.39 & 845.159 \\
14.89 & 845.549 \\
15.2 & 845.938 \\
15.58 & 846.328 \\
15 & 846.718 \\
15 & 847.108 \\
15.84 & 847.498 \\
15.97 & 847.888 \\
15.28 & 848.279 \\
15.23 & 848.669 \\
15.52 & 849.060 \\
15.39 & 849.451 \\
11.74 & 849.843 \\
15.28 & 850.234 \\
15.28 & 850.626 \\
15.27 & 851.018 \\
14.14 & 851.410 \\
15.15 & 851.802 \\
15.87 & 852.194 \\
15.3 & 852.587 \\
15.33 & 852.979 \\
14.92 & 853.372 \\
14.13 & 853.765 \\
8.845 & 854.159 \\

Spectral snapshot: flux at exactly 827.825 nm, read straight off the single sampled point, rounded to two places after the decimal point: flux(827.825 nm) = 15.51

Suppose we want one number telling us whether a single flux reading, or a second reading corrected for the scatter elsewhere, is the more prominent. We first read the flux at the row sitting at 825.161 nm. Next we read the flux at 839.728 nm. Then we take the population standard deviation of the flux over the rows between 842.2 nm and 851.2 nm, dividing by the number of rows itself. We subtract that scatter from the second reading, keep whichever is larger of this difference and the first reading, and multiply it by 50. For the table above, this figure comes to 833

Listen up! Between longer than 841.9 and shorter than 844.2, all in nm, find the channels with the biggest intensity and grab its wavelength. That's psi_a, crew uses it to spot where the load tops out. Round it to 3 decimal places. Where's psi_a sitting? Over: 842.439 nm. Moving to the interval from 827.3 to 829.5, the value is 827.444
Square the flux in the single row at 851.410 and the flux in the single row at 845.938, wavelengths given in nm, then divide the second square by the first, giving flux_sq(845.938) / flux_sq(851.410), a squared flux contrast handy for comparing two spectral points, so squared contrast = 1.16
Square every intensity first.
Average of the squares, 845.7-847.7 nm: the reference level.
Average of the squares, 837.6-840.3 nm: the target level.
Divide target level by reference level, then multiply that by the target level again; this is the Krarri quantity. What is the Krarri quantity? 257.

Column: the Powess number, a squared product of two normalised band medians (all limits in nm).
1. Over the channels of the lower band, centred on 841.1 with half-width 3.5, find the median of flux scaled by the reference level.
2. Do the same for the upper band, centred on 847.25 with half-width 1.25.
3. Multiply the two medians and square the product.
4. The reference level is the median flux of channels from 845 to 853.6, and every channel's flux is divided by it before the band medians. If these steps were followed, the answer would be 1.05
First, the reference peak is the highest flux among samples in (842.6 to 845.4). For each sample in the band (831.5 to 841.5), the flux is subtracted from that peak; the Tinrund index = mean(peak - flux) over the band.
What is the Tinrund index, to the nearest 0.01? 0.20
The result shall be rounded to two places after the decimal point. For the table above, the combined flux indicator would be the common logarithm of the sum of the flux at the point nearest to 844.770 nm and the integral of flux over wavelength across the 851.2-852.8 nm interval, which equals 1.60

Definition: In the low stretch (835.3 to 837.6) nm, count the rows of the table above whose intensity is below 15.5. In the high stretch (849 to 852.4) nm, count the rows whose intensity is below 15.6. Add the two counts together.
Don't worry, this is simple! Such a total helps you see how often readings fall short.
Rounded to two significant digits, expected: 10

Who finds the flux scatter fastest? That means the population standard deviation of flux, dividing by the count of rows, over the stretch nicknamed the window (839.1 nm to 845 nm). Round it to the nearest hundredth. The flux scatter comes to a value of 0.41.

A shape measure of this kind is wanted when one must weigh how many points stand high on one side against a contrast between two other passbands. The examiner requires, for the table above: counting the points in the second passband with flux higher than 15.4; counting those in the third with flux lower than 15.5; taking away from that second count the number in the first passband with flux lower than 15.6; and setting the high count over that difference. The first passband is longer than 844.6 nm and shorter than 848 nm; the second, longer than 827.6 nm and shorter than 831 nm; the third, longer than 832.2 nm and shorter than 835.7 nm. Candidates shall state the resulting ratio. -4.0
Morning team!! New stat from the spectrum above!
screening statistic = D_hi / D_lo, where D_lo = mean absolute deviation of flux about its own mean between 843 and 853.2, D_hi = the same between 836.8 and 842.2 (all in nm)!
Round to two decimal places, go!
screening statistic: 0.68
